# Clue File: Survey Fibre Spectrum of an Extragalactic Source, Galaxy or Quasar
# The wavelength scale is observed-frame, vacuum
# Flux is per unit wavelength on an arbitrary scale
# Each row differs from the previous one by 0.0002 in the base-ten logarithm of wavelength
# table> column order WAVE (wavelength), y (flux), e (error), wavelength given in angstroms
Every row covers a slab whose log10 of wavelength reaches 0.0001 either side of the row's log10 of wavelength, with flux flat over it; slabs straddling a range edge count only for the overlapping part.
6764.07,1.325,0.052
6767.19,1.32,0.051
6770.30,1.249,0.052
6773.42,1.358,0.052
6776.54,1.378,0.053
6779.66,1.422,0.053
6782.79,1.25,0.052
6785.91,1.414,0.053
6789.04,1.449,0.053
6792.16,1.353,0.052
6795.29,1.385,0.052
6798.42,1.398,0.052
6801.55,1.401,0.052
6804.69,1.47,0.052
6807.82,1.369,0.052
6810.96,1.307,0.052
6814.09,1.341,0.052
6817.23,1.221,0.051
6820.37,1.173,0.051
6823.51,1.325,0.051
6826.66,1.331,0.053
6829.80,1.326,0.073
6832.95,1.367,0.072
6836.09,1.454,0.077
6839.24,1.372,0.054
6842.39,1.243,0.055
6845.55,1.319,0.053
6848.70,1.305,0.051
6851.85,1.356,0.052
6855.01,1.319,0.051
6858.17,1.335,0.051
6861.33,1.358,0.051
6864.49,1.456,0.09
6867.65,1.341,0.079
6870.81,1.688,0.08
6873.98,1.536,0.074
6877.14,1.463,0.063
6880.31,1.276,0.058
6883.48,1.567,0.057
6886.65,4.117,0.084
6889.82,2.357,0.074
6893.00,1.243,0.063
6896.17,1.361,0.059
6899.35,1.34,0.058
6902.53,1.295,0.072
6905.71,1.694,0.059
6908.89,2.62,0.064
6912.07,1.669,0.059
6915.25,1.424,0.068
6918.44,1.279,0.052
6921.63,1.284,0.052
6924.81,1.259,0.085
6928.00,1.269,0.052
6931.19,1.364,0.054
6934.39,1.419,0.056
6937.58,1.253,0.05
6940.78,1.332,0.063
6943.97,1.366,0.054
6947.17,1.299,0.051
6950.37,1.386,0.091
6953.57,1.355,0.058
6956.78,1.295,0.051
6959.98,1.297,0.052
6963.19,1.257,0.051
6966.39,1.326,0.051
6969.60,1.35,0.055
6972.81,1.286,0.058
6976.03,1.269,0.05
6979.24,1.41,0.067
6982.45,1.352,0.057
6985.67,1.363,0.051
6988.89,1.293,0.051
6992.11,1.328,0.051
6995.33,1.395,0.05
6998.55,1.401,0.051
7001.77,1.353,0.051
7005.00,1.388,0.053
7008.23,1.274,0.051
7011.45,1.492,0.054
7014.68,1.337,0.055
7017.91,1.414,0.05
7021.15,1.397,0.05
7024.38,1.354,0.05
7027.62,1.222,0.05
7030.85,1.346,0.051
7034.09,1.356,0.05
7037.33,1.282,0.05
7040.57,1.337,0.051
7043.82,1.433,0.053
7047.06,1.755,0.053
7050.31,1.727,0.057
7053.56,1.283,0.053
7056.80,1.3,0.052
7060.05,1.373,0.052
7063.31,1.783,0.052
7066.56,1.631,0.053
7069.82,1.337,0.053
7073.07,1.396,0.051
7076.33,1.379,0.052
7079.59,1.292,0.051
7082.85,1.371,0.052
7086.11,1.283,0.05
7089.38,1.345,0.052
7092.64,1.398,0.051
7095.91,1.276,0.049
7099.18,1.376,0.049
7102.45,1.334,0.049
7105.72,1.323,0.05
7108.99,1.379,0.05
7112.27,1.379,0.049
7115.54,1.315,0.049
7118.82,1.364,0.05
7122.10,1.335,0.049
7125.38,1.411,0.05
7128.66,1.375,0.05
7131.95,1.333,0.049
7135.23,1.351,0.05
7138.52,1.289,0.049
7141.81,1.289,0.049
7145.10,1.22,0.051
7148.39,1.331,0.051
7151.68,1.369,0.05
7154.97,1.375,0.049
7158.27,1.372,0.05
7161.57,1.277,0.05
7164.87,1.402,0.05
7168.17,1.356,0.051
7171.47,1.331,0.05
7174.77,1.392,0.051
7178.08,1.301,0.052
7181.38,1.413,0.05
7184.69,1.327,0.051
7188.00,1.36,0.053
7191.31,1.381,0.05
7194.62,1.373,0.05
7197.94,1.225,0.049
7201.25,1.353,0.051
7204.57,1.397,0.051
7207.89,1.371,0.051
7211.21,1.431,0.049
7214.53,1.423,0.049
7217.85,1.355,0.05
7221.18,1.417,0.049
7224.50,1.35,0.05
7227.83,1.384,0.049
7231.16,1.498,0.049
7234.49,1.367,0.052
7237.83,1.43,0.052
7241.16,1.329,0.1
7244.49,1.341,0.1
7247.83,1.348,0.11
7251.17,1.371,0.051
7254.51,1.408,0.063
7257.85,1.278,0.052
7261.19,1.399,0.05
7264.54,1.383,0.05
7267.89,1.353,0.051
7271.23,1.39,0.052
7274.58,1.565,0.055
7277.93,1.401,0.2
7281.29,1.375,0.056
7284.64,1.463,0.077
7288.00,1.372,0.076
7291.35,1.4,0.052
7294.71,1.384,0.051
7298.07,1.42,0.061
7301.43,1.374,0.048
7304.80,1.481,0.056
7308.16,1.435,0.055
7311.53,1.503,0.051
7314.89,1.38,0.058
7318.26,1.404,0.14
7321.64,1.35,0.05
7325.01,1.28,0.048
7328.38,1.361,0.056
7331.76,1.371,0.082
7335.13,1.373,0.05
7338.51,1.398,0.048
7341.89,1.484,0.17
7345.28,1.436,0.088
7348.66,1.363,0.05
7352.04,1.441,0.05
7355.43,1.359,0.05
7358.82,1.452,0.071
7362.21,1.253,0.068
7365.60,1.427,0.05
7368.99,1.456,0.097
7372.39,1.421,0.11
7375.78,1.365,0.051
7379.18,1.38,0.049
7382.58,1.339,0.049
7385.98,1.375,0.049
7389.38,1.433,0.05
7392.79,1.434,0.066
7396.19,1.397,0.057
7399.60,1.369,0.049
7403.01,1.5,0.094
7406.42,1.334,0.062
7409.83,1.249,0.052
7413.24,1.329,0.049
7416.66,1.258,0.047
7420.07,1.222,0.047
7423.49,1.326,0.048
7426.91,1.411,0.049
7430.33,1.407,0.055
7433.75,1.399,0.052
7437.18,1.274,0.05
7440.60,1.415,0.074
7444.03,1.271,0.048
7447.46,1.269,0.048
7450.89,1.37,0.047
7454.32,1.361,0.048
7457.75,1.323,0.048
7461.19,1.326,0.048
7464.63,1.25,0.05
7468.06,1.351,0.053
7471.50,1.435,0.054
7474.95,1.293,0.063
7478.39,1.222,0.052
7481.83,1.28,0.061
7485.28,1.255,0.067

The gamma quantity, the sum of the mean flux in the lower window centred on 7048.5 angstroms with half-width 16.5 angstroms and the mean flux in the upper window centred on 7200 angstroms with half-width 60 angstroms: 2.82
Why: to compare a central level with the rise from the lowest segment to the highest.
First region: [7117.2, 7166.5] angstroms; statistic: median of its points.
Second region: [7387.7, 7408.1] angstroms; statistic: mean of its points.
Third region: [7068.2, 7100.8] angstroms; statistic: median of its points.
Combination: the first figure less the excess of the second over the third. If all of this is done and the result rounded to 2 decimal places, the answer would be 1.30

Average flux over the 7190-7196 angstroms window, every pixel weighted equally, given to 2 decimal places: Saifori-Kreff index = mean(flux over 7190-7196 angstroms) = 1.38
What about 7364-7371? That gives 1.44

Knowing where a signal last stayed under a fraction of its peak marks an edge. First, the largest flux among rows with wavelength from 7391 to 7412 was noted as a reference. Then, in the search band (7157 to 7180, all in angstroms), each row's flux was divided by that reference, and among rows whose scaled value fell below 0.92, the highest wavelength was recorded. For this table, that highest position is 7178.08 angstroms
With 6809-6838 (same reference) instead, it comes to 6832.95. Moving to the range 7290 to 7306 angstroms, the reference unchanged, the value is 7301.43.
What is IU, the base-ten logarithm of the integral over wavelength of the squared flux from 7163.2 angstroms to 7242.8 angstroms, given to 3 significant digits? 2.18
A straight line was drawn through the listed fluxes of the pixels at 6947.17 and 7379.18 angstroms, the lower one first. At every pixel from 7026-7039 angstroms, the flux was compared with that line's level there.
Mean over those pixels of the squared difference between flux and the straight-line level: 0.003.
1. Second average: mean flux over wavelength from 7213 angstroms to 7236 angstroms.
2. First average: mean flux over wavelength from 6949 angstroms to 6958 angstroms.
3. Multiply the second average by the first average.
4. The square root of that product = 1.37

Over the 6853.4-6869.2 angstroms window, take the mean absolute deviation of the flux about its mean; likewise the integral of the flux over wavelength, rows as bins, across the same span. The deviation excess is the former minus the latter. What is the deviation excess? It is -21.5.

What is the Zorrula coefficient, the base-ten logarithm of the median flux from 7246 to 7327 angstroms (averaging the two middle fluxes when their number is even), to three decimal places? 0.142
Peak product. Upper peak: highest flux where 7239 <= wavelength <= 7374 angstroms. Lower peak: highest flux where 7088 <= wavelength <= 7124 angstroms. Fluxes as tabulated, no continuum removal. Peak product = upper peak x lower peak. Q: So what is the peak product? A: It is 2.19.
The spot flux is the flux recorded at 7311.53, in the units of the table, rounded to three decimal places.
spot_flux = 1.503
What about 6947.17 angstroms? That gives 1.299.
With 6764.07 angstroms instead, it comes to 1.325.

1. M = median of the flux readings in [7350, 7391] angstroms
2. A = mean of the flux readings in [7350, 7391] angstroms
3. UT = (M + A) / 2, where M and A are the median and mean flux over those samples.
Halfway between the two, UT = 1.40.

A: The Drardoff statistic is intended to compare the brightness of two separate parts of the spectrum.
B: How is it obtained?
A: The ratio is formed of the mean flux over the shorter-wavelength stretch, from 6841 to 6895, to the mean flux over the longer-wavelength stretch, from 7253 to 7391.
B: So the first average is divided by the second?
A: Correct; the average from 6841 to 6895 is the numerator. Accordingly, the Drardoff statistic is 1.15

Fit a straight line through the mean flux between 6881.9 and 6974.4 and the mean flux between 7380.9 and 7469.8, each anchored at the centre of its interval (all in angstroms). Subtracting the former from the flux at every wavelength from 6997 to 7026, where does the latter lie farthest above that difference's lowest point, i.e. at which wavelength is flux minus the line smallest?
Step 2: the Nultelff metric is 7008.23 angstroms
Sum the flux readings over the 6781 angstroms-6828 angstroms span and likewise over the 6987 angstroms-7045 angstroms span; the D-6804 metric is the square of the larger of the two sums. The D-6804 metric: 595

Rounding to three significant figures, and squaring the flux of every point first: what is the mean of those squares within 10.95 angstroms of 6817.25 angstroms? 1.68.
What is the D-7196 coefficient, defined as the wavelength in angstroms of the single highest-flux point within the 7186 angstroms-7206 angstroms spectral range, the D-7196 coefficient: 7204.57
